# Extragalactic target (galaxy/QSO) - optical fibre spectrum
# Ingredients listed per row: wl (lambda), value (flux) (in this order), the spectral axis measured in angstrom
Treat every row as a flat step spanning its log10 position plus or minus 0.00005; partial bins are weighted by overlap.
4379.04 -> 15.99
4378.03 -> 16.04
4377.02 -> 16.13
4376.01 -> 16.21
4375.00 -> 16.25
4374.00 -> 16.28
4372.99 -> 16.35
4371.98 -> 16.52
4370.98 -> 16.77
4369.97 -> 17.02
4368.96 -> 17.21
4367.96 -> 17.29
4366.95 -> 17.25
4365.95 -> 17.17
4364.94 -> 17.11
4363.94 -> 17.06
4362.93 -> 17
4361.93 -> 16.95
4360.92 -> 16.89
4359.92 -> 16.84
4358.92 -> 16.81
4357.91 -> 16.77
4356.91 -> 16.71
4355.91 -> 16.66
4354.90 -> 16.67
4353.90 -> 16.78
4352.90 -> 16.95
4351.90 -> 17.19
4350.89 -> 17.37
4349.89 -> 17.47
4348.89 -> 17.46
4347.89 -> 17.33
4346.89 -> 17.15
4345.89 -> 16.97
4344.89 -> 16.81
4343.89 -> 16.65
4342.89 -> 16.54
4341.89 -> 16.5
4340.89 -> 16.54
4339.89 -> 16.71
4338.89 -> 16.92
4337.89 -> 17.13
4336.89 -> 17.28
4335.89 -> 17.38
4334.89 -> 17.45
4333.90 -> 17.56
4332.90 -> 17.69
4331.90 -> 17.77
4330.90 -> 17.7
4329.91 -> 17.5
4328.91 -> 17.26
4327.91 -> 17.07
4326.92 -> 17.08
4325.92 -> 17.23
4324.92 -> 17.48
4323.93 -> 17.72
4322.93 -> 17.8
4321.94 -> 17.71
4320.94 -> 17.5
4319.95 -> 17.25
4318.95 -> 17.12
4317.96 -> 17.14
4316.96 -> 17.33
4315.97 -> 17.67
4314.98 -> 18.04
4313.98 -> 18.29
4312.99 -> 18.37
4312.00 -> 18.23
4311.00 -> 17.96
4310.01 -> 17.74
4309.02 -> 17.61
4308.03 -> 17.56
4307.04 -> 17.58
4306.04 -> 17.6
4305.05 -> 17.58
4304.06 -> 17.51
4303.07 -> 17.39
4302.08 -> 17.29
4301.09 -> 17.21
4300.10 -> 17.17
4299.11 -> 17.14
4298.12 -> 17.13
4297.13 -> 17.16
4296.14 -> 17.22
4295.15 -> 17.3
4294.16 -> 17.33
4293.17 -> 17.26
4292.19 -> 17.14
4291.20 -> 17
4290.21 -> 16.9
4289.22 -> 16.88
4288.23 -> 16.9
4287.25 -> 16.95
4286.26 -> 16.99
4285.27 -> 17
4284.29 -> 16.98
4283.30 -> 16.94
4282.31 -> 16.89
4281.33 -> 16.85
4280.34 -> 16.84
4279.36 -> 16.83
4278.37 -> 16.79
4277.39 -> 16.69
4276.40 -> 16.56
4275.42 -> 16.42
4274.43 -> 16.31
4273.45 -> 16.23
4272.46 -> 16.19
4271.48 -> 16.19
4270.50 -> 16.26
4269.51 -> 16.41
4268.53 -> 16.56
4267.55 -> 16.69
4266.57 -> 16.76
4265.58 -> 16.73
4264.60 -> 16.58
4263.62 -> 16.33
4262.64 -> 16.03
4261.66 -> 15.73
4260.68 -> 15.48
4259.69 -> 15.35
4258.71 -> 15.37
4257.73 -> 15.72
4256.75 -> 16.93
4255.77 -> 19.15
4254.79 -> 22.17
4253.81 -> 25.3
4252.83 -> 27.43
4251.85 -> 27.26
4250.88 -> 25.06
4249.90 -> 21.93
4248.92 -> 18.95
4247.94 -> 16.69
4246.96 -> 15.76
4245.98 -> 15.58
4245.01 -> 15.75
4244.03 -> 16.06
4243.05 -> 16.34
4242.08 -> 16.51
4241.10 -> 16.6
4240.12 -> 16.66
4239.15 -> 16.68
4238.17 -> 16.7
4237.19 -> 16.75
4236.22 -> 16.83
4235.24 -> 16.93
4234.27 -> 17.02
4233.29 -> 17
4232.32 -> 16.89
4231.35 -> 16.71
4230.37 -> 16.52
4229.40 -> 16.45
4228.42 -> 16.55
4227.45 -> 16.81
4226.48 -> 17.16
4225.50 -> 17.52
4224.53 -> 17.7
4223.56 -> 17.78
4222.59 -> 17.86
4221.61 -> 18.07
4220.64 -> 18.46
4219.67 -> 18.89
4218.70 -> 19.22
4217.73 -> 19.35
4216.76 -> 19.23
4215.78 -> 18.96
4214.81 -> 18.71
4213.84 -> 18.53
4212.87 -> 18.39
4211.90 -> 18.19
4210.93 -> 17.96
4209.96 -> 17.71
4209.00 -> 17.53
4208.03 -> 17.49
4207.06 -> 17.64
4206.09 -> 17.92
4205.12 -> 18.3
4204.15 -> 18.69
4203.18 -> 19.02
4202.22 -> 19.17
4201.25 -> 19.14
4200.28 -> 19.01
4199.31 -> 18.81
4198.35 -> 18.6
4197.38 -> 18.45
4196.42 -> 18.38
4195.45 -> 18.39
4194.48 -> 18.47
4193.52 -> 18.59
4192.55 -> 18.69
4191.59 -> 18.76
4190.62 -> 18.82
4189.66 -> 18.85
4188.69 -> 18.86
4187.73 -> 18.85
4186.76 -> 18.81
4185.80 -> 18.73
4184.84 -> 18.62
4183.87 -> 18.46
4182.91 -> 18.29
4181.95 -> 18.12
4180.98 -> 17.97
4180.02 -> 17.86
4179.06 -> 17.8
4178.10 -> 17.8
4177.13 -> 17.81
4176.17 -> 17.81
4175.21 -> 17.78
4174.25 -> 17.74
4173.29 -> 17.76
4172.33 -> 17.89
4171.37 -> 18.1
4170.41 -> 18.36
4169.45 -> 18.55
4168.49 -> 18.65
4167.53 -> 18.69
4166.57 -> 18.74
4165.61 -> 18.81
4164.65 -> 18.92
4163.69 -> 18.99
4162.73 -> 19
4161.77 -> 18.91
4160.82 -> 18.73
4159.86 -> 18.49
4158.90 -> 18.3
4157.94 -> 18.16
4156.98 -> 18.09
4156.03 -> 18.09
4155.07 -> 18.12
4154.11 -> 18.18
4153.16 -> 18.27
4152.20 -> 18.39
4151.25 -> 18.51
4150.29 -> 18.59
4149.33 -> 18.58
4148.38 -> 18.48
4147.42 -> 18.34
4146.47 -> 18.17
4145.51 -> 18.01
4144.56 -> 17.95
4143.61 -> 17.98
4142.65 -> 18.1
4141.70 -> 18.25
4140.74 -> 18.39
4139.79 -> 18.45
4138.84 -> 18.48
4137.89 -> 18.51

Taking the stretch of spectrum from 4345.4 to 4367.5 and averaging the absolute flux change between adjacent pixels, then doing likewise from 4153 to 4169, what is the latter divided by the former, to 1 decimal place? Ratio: 1.0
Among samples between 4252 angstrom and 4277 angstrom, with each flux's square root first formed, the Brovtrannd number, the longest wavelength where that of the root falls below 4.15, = 4276.40 angstrom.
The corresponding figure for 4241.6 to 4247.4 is 4246.96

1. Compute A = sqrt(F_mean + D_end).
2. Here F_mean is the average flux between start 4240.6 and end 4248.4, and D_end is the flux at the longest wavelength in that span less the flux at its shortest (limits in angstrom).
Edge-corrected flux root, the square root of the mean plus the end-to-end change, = 4.03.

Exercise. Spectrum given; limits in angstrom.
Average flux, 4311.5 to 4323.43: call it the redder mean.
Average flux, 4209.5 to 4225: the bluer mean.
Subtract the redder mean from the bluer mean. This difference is 0.7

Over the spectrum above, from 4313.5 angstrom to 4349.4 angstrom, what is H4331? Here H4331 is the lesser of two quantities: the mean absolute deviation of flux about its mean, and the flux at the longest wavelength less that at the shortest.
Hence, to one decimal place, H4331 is -0.8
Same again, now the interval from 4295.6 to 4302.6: 0.0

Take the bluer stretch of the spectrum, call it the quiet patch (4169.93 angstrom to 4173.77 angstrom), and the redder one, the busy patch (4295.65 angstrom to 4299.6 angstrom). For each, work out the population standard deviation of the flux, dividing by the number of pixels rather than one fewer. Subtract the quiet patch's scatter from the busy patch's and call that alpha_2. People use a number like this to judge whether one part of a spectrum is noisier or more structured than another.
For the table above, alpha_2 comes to -0.19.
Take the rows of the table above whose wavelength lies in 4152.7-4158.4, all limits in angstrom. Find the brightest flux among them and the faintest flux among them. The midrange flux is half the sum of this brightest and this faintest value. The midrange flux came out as 18.2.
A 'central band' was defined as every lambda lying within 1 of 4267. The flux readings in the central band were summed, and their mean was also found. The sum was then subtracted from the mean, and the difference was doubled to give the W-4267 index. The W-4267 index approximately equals -33.5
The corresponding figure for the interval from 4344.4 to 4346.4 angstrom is -33.8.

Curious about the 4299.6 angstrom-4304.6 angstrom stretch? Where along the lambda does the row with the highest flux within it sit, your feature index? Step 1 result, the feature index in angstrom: 4304.06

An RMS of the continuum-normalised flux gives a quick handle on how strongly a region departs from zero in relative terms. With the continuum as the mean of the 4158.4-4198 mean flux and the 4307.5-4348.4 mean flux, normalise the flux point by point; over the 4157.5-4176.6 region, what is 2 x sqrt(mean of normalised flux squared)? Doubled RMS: 2.06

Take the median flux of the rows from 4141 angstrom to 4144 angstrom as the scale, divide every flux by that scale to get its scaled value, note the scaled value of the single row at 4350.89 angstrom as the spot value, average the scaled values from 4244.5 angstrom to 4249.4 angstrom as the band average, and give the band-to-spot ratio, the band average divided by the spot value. 0.95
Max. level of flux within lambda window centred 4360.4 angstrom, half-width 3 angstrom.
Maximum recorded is 17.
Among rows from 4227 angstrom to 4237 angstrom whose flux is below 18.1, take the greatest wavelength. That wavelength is 4236.22 angstrom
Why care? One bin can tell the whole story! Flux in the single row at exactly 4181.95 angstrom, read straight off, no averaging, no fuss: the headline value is 18.12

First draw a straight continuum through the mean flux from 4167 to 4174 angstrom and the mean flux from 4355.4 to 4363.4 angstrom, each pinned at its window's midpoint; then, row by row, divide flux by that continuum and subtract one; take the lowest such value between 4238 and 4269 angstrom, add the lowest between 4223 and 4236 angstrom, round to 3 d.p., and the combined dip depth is -0.205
